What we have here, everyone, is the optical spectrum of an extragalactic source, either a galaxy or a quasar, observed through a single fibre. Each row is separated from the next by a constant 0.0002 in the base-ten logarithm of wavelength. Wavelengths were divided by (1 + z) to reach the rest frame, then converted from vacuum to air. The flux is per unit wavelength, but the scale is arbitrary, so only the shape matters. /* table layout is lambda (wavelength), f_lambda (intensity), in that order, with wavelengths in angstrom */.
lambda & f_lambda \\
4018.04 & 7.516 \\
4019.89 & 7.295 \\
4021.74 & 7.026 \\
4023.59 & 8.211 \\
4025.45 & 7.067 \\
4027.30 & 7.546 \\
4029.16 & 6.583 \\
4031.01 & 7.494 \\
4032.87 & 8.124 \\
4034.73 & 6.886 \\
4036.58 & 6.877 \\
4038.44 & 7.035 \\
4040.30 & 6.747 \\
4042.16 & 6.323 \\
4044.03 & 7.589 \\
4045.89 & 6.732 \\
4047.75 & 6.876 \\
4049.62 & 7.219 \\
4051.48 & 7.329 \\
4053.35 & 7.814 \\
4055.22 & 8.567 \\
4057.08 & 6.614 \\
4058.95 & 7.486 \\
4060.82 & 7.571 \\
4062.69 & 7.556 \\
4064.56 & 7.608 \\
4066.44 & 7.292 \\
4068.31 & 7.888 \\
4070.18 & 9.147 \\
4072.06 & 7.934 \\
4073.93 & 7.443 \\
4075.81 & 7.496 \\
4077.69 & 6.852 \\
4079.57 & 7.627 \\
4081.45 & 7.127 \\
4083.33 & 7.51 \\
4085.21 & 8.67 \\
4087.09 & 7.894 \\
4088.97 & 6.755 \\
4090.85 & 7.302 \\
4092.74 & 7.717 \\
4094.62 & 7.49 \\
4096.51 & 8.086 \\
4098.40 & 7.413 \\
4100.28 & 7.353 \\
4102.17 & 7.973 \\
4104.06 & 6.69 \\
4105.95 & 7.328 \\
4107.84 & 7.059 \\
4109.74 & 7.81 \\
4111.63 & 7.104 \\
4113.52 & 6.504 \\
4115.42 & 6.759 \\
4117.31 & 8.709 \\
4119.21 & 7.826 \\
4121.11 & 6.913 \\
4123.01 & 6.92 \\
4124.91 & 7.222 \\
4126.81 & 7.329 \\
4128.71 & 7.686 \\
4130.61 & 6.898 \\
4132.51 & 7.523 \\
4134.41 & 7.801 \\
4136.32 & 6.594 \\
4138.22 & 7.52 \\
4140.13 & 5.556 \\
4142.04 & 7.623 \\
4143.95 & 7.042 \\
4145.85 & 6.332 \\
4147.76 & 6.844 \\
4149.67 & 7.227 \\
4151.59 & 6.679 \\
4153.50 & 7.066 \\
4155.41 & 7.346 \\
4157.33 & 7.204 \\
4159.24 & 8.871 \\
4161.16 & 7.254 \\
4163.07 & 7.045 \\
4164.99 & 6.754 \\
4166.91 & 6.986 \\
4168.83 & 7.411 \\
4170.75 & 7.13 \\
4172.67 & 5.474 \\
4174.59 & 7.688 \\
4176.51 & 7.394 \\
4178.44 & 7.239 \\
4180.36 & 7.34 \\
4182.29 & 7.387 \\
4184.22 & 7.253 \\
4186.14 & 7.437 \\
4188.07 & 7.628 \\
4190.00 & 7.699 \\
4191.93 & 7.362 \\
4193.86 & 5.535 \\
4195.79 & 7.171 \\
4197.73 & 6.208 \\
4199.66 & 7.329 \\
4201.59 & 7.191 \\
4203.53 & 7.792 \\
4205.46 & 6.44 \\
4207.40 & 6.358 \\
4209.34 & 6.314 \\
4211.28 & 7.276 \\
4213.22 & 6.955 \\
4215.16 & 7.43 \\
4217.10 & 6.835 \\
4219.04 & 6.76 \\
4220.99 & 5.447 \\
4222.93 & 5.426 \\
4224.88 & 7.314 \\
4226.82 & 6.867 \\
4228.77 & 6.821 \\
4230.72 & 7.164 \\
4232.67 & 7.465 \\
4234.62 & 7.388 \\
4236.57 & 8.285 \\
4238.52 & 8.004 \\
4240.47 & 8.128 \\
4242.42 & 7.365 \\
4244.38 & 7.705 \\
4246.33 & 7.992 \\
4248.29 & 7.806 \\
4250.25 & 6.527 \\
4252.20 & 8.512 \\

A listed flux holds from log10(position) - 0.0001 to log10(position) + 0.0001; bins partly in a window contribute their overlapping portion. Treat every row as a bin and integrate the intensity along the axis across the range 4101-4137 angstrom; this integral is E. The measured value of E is 263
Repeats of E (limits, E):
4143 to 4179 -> 256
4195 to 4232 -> 251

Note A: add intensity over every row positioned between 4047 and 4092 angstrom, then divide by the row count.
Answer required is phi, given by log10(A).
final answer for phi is 0.879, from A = 7.57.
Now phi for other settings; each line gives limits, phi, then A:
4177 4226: 0.840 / 6.93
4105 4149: 0.855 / 7.17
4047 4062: 0.871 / 7.43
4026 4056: 0.859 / 7.23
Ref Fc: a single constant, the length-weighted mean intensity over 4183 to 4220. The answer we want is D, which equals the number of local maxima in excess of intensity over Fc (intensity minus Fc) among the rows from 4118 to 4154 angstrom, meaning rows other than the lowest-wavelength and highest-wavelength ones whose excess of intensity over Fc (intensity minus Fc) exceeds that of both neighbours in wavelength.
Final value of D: 5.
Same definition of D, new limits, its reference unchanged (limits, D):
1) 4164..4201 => 5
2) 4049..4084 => 6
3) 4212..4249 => 6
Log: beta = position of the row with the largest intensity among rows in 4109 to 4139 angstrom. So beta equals 4117.31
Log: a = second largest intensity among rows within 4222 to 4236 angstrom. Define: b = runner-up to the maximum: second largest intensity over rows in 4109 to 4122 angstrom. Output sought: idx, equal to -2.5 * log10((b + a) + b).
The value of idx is -3.41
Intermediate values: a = 7.388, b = 7.826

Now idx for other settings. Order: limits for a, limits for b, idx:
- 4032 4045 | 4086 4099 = -3.42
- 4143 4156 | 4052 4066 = -3.40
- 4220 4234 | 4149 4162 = -3.36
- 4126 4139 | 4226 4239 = -3.44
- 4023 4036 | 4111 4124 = -3.44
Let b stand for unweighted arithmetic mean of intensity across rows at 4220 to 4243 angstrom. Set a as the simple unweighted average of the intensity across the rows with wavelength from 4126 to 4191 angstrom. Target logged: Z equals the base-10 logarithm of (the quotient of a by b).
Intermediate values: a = 7.18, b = 7.1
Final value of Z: 0.003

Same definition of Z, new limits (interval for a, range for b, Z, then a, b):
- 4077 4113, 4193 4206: 0.040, 7.46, 6.8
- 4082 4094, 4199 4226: 0.052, 7.64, 6.8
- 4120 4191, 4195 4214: 0.016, 7.17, 6.9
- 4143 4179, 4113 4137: -0.011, 7.10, 7.3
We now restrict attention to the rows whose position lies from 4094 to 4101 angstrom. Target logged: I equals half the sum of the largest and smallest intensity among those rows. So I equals 7.7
